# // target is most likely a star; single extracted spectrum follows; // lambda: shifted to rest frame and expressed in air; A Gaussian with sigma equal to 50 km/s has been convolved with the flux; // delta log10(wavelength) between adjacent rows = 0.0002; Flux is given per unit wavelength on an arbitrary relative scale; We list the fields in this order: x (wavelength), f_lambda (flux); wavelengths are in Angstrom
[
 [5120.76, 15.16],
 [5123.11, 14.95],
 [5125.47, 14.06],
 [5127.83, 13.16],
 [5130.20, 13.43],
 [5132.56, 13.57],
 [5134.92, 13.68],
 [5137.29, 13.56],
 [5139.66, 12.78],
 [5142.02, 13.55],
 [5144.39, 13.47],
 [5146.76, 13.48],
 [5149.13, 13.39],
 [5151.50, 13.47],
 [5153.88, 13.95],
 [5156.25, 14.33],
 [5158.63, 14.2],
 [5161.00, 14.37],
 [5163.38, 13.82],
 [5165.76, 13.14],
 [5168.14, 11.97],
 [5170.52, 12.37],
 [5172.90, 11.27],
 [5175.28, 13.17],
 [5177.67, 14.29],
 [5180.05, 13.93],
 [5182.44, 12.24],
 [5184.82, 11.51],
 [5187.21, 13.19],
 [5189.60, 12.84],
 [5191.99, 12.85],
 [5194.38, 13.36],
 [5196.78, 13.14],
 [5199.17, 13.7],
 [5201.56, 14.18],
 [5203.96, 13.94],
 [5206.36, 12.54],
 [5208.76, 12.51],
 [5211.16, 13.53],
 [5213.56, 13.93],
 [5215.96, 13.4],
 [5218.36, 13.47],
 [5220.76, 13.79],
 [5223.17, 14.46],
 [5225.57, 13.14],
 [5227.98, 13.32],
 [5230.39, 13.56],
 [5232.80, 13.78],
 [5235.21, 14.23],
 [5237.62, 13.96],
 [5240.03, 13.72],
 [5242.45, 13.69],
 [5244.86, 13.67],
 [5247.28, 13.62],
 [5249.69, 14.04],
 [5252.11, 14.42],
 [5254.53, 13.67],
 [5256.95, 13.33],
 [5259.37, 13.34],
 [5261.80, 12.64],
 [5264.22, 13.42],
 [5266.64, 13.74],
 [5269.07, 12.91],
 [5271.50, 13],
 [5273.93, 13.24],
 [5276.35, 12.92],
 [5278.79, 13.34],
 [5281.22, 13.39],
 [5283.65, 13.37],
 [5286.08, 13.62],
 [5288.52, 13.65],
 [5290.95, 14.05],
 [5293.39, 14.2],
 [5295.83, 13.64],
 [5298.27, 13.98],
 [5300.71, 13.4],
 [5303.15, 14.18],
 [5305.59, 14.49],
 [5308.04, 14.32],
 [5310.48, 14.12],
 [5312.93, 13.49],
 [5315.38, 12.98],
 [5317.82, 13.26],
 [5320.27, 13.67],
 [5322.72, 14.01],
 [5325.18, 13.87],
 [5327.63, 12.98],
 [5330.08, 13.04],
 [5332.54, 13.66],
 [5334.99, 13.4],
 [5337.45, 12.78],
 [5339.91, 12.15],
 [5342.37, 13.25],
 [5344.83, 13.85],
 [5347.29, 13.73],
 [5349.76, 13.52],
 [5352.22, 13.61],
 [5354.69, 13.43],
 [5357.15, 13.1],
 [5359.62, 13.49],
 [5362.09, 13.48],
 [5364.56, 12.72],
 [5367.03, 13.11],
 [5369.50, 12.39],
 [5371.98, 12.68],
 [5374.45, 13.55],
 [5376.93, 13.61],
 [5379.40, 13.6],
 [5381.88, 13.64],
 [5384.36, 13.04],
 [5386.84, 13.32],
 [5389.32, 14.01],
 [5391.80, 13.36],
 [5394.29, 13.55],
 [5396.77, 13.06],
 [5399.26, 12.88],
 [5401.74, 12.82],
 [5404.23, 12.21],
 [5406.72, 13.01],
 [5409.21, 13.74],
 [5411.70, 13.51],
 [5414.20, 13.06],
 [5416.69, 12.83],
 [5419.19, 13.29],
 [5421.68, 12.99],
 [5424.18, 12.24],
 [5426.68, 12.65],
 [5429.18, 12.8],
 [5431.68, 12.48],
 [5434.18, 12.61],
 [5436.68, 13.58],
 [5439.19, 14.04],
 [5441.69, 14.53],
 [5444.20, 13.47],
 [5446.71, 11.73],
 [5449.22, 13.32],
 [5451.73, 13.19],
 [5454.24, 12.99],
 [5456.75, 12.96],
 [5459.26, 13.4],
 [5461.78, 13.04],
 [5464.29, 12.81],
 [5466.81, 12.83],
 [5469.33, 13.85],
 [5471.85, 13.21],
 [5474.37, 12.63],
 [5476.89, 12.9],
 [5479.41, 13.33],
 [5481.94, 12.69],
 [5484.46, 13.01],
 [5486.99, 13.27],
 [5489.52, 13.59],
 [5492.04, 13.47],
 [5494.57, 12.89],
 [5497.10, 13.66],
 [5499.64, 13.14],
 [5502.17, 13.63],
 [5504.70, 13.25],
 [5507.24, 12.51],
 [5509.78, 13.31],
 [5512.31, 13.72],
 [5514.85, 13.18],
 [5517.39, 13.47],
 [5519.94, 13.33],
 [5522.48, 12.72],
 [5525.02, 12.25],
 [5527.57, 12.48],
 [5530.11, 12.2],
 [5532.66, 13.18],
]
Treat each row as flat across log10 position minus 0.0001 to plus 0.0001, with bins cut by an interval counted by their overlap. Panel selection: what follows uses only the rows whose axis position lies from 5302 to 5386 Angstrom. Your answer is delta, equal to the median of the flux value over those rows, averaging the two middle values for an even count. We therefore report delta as 13.5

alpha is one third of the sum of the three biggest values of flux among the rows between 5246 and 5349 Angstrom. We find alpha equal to 14.4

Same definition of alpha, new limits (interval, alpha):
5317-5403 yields 14.0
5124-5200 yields 14.3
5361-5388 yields 13.6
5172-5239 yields 14.3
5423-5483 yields 14.1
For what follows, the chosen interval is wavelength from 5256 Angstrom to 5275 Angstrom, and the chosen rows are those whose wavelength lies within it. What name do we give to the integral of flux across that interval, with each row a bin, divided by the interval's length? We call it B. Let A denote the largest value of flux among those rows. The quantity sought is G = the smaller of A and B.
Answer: 13.2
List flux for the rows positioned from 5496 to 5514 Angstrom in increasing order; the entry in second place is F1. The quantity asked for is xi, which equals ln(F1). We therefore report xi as 2.58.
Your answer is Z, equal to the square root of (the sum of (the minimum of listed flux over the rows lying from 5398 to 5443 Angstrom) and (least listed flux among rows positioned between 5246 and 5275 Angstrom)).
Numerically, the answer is 4.98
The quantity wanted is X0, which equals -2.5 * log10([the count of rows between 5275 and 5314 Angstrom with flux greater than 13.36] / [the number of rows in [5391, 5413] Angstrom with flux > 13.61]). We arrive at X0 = -2.9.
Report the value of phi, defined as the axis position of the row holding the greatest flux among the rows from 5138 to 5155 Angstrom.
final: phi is 5153.88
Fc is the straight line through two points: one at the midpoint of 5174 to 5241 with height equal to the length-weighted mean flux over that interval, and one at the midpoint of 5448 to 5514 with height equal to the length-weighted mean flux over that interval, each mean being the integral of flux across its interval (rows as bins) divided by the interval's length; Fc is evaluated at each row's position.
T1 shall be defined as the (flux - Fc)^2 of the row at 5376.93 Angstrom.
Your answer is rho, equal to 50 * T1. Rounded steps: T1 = 0.12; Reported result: 6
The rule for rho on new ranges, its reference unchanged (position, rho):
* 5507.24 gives 21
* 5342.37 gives 0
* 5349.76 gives 3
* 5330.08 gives 4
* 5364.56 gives 16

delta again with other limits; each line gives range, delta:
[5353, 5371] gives 13.1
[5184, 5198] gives 13.0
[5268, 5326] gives 13.6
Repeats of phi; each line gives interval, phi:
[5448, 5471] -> 5469.33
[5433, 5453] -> 5441.69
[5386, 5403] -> 5389.32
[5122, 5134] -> 5123.11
